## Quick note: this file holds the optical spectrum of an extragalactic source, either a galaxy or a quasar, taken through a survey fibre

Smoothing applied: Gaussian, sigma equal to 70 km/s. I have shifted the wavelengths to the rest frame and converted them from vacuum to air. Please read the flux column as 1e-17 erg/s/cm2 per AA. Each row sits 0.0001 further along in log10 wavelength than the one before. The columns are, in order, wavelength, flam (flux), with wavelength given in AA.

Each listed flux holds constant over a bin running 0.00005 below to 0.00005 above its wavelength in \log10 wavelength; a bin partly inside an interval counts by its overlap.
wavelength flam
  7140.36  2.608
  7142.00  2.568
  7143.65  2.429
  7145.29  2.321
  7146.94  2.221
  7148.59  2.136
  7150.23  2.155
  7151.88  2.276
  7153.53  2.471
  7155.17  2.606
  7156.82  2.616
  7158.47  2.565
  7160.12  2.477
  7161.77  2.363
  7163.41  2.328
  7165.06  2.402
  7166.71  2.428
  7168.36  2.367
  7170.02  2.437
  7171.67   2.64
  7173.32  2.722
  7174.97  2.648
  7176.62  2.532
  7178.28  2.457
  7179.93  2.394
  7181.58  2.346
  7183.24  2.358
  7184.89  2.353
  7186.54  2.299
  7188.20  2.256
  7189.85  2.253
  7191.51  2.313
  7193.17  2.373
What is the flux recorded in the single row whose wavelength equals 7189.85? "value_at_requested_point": 2.253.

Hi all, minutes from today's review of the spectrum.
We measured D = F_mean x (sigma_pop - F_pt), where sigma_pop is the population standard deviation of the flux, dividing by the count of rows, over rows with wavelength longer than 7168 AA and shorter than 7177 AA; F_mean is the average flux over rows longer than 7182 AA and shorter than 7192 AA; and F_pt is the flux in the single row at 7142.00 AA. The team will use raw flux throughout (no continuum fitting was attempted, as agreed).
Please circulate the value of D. -5.6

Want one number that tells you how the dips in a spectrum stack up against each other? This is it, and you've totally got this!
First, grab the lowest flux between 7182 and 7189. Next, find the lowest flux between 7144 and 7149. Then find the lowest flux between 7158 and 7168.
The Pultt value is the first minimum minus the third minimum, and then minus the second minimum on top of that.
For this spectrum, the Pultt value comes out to -2.21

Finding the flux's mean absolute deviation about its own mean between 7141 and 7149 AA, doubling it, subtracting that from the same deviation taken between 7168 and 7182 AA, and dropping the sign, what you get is 0.145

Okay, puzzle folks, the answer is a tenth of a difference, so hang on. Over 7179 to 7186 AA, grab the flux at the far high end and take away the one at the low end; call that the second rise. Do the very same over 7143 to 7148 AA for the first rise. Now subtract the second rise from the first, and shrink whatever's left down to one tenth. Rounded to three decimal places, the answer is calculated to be -0.017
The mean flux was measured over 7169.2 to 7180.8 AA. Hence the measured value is 2.55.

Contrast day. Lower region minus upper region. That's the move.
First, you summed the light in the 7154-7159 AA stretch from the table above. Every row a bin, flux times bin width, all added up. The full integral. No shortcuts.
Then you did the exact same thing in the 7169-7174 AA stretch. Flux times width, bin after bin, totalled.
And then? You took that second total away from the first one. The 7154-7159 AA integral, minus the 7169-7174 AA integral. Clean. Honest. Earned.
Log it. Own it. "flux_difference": 0.0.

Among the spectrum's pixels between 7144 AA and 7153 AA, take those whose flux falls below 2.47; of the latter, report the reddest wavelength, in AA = 7151.88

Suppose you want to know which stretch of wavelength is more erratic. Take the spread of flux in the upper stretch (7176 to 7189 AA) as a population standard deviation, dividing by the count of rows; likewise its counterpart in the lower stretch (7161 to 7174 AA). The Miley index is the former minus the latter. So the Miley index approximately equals -0.05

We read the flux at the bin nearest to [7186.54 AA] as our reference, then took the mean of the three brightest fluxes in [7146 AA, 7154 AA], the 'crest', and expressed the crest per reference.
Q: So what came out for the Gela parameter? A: 1.01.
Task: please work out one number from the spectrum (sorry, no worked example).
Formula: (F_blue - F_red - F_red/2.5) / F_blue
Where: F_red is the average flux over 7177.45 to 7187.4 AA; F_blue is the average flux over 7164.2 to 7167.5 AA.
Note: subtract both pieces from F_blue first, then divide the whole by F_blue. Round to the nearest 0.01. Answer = -0.37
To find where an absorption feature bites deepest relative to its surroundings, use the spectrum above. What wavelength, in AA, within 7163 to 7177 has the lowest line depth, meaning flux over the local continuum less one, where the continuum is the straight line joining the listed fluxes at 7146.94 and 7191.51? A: 7163.41 AA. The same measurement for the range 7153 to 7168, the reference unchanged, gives 7163.41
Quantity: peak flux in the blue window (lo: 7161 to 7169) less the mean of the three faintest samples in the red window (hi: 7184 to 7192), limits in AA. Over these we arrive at 0.16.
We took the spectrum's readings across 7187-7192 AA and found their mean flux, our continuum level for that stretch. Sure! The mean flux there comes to 2.27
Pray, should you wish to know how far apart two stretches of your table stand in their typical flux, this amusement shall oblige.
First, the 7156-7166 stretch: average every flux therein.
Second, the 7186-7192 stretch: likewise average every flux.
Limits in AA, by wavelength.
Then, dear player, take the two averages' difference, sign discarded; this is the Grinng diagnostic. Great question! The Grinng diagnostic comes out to 0.18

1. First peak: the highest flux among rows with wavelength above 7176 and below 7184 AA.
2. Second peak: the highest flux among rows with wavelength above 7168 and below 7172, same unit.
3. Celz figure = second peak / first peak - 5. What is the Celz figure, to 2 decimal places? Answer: -3.96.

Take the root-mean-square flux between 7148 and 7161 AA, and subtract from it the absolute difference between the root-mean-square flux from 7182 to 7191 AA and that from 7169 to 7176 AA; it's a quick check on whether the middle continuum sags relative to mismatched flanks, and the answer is 2.11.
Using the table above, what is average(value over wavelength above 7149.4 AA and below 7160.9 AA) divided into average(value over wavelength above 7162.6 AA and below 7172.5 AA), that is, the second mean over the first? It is 0.99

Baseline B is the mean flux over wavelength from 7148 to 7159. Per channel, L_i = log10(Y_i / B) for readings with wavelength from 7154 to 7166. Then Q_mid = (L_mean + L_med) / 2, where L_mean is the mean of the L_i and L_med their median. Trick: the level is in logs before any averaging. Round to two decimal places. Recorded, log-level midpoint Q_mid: 0.01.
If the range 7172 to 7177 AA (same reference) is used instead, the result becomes 0.04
